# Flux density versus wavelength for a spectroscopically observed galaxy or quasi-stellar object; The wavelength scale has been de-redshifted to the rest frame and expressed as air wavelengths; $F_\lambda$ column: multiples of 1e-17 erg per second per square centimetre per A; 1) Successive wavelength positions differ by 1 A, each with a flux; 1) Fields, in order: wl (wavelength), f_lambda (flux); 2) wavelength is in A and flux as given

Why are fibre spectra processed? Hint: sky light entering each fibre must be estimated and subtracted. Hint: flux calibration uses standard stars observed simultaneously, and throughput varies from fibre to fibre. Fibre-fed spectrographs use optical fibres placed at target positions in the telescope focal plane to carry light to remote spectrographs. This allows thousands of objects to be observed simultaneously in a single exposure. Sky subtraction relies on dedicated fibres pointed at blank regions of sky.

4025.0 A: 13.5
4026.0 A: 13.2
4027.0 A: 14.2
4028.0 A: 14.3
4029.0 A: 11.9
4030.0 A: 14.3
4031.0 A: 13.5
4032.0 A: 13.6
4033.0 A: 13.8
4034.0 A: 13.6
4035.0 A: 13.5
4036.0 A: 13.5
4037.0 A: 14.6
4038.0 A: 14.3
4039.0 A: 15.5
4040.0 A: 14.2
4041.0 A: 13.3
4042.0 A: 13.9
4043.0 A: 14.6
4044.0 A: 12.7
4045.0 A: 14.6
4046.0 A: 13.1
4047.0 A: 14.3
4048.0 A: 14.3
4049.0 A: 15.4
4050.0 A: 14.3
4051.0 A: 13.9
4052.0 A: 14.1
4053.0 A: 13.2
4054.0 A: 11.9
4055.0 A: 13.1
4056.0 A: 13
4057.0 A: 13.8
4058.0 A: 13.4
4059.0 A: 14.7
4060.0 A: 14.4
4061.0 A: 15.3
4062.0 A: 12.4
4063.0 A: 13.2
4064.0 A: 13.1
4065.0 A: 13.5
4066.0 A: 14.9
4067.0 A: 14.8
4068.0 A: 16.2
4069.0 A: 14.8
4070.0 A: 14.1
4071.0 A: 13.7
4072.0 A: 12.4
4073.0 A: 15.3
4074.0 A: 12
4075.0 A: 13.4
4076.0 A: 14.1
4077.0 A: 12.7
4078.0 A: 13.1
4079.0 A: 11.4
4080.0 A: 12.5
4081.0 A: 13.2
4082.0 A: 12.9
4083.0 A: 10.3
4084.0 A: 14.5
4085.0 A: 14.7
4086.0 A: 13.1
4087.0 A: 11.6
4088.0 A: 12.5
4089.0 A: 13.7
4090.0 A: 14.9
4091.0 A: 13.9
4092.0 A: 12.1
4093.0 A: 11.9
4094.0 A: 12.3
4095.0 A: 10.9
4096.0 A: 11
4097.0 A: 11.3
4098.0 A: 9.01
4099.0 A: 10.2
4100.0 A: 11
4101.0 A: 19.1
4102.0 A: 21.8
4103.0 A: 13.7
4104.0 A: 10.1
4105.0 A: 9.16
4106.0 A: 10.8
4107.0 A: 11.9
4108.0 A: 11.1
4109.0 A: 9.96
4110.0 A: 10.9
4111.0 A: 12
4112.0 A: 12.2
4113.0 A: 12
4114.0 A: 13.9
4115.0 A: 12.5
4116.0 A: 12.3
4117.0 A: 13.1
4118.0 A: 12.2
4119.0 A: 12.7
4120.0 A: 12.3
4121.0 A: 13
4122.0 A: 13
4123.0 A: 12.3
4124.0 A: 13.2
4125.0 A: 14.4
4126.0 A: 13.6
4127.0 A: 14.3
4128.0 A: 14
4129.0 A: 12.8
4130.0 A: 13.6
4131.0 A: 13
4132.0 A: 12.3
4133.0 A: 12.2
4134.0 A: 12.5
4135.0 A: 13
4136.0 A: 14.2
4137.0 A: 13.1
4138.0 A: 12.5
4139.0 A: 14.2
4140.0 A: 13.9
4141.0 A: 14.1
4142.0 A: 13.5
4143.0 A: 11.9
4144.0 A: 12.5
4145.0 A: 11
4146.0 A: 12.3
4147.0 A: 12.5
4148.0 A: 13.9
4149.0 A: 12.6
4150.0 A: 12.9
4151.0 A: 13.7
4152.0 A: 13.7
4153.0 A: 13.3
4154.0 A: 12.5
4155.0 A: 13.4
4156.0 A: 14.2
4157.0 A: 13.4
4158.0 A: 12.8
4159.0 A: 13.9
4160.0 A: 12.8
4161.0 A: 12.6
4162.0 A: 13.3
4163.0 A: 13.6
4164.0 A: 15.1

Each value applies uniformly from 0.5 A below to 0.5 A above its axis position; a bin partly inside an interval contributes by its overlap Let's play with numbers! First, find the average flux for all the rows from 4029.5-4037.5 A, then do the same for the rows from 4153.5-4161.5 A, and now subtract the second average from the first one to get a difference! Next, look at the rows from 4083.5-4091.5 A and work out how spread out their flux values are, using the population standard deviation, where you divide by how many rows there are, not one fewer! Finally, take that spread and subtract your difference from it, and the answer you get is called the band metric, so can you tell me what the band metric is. 0.5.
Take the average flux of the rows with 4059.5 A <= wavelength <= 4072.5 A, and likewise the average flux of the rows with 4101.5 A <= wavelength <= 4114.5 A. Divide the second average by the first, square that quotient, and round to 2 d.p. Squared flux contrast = 0.76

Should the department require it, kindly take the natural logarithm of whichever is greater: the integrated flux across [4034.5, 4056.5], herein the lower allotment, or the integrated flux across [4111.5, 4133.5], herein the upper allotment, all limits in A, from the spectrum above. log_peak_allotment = 5.72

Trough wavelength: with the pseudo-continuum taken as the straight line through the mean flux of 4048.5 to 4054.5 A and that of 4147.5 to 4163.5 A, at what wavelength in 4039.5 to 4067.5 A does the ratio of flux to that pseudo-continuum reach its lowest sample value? 4054.0 A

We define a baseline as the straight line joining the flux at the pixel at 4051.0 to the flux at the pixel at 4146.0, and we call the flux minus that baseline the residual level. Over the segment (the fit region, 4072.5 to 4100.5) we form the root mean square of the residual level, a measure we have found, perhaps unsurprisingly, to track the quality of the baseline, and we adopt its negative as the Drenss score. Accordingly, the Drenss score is -1.7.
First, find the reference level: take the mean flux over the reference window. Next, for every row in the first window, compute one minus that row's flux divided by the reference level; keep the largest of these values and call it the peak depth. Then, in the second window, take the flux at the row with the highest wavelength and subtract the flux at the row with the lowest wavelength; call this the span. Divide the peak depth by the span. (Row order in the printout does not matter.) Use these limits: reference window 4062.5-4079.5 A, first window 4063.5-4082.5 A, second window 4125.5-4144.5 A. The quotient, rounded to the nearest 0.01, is -0.15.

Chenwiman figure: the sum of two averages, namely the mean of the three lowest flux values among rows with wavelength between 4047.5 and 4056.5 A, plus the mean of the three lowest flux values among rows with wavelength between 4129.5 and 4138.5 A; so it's 25.0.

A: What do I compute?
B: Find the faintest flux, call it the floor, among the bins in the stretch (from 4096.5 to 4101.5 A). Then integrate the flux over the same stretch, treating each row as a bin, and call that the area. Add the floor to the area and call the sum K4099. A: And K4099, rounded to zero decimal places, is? 70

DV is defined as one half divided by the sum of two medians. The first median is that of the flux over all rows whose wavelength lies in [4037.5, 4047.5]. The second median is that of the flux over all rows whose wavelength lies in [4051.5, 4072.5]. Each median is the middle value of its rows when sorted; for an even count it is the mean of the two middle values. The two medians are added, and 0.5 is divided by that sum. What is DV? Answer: 0.0179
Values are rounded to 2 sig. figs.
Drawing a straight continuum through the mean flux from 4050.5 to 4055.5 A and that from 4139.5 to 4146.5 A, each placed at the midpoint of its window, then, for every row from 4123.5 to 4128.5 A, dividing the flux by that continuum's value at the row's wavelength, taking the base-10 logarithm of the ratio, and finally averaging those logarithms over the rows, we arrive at 0.034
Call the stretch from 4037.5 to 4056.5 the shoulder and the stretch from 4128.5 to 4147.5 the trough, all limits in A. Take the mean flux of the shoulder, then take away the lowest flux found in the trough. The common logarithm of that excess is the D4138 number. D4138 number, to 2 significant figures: 0.46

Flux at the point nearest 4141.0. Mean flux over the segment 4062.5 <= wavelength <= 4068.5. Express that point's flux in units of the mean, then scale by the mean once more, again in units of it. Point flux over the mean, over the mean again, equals 0.069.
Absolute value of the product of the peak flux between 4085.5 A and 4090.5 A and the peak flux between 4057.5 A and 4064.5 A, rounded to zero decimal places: 228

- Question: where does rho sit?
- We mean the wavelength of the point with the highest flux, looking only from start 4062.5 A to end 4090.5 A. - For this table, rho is 4068.0 A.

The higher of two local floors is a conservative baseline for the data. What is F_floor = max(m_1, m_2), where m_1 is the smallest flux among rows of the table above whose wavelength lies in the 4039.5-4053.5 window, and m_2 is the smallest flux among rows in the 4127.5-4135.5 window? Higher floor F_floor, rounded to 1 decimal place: 12.7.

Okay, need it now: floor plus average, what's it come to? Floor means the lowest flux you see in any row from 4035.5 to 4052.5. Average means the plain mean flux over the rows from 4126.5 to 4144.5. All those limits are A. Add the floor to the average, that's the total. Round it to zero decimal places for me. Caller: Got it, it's 26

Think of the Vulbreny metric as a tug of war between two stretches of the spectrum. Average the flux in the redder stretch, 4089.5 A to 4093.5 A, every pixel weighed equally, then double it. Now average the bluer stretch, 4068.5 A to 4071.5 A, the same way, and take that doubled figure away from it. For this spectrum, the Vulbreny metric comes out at -12.2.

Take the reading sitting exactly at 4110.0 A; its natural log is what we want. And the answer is 2.39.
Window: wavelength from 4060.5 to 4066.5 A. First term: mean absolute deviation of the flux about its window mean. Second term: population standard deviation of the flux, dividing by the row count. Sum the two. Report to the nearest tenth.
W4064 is 1.9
